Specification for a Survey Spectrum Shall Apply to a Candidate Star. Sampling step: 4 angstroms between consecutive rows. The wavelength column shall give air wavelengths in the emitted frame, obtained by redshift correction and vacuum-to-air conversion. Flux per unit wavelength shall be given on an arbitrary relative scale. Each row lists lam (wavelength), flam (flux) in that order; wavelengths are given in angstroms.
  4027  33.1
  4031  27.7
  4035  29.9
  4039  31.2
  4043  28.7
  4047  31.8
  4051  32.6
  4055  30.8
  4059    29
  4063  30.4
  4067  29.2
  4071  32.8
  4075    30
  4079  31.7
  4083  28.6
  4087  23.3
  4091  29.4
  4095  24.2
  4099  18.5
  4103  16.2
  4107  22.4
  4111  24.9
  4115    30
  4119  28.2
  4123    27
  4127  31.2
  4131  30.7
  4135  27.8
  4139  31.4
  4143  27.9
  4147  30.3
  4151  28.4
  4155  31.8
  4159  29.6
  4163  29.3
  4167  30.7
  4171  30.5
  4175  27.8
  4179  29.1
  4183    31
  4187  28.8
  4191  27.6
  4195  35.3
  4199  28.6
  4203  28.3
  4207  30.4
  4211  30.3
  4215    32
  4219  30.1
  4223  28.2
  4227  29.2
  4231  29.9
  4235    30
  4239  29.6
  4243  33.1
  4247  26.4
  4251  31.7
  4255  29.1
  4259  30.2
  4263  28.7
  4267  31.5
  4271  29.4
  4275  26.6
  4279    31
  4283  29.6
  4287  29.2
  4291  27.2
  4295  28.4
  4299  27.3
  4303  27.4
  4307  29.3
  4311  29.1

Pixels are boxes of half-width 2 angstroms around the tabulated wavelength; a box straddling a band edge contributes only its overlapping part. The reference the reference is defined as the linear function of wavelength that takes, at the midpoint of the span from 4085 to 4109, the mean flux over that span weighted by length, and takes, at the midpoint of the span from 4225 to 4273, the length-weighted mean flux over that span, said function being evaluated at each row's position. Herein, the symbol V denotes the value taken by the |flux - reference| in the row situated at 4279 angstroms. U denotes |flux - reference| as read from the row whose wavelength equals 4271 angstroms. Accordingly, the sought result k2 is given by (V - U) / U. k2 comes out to -1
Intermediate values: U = 1.6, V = 0.4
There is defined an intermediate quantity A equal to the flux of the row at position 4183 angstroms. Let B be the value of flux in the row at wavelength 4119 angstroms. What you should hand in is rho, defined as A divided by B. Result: 1.10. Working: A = 31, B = 28.2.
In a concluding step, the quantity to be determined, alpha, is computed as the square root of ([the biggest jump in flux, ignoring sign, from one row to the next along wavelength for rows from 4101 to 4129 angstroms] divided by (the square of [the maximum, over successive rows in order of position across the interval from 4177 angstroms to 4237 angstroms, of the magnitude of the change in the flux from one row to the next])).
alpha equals 0.32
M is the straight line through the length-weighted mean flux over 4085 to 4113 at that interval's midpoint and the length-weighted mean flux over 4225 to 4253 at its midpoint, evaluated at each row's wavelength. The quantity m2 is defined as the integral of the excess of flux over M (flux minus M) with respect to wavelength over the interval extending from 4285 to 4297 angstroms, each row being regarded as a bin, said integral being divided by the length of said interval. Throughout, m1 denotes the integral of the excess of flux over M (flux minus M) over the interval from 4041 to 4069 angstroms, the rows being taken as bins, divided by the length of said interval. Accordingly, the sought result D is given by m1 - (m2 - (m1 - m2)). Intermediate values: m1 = 10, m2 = -4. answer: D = 29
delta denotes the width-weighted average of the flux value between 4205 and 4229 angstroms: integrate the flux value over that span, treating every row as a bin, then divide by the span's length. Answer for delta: 30.0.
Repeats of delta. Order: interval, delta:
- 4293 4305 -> 27.7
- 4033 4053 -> 30.8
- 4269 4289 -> 29.2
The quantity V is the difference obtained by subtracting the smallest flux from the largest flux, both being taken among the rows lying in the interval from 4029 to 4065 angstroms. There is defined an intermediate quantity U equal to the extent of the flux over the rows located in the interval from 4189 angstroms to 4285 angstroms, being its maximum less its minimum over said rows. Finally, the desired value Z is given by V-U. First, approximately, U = 9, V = 4.9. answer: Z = -4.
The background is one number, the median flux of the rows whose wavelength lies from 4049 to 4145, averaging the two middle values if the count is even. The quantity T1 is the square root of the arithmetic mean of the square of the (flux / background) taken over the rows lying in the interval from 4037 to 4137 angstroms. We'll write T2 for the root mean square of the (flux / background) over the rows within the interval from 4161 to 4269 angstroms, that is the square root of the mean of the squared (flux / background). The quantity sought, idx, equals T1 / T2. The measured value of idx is 0.95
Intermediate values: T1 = 0.97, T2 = 1.03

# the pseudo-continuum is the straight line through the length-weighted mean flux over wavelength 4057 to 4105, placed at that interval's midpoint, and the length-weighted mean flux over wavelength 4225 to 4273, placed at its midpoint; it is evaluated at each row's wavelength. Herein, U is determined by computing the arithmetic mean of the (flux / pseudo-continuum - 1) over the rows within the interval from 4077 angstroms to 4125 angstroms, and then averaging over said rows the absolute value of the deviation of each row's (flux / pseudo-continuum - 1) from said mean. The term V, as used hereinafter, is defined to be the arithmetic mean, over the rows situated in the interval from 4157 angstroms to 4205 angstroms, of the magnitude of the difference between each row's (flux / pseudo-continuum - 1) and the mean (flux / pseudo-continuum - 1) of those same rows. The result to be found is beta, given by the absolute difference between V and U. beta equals 0.086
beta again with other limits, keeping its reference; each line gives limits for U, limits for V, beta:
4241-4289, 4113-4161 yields 0.002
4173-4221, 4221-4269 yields 0.010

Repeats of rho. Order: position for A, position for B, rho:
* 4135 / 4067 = 0.95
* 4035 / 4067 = 1.02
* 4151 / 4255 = 0.98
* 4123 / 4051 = 0.83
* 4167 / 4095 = 1.27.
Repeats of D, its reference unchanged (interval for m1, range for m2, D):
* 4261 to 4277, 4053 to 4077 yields -24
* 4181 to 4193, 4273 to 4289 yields 10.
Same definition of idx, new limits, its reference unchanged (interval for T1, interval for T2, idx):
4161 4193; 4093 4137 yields 1.13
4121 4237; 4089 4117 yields 1.24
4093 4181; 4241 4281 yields 0.94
